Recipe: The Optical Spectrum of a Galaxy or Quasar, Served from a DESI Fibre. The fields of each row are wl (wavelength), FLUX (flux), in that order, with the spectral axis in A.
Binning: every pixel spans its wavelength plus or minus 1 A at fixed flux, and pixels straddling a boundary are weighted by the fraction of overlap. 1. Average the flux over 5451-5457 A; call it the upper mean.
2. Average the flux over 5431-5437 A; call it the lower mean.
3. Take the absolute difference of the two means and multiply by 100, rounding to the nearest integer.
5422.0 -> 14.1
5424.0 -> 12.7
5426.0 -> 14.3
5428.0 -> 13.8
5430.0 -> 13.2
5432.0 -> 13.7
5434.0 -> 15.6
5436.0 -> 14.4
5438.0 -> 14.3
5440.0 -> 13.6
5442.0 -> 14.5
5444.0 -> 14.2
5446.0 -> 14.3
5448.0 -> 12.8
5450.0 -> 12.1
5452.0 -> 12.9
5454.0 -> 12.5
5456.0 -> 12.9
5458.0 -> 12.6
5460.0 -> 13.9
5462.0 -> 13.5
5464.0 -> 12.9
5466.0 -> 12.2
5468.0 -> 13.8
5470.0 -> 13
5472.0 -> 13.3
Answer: 180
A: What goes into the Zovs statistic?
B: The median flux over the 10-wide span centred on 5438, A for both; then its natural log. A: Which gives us 2.67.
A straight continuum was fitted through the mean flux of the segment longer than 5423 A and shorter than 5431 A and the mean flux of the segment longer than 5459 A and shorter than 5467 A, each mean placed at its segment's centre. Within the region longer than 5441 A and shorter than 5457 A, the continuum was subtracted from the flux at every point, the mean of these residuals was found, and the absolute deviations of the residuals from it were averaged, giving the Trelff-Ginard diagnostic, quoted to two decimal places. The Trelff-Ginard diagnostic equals 0.75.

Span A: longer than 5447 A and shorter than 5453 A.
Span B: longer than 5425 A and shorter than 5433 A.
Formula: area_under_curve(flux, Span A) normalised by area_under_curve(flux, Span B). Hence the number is 0.7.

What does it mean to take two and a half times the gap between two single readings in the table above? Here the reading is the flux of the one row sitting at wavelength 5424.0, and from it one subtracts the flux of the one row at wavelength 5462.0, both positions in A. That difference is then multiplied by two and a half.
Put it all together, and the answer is -2.0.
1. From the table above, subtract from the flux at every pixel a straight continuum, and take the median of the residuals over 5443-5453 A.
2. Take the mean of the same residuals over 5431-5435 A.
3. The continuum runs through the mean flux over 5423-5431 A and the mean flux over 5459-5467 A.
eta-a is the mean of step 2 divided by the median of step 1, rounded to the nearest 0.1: -3.6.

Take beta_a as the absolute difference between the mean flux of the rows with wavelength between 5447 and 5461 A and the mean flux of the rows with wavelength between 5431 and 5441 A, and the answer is 1.51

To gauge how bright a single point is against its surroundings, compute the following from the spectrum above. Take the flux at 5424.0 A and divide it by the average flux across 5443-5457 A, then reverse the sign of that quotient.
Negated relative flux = -0.97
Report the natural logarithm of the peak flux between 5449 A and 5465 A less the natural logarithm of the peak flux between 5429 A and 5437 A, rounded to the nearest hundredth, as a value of -0.12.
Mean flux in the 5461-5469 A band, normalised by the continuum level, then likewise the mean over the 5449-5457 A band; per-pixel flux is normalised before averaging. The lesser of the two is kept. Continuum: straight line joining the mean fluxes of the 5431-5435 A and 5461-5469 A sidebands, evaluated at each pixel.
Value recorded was 0.92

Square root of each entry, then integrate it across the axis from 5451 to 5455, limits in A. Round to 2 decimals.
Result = 14.25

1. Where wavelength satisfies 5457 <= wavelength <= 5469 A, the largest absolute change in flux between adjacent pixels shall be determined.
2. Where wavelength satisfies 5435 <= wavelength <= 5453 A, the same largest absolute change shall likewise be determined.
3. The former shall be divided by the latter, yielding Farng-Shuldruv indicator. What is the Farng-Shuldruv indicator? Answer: 1.07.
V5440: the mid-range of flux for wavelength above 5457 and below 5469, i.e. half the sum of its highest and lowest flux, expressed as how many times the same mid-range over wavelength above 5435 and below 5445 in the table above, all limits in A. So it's 0.93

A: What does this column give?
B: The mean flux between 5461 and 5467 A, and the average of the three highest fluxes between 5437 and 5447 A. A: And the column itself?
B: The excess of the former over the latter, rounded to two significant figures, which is -1.5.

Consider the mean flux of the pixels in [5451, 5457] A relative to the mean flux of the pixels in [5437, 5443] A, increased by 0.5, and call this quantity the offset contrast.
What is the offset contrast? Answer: 1.40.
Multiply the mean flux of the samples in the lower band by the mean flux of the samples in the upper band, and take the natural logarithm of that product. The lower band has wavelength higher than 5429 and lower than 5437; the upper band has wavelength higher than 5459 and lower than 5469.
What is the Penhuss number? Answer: 5.24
